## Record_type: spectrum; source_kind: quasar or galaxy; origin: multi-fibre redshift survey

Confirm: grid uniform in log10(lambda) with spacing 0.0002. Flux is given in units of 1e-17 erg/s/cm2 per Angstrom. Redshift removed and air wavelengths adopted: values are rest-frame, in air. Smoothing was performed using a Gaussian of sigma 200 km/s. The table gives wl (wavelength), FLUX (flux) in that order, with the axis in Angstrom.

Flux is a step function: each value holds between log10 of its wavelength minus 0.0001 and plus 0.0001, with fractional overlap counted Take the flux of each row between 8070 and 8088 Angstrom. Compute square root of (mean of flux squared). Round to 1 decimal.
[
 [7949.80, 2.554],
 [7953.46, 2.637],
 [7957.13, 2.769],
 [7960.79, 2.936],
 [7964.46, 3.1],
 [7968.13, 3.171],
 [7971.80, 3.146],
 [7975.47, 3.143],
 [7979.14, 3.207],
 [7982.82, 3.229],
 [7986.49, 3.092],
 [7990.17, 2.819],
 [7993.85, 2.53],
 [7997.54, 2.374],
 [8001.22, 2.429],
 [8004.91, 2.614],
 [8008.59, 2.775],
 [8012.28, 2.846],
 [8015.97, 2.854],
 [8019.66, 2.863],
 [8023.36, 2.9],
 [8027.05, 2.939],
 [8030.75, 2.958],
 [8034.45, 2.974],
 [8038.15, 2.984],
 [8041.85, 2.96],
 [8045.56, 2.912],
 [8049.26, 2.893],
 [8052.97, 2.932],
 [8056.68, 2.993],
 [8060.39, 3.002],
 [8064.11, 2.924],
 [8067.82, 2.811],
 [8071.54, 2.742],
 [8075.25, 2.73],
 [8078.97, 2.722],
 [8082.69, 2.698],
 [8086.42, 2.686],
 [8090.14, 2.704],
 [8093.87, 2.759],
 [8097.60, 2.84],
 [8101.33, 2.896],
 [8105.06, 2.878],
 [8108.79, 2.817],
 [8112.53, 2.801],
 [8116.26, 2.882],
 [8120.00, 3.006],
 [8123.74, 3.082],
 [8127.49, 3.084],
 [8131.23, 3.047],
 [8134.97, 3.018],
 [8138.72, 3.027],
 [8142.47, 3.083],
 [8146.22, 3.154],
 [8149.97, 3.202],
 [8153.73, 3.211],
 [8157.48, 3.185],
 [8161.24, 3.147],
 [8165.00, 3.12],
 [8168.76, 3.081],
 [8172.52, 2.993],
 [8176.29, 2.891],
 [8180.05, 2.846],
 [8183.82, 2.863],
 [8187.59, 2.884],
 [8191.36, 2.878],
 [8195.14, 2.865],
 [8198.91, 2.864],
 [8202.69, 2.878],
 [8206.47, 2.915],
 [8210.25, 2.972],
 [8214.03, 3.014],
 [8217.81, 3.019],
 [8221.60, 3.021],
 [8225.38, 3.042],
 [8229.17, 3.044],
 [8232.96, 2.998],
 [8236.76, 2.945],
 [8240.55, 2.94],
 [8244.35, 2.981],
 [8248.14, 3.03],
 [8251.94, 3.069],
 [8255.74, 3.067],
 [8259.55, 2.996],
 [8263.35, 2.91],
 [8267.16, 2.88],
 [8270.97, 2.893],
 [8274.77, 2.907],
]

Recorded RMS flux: 2.7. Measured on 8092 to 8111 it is 2.8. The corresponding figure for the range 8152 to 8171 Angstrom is 3.1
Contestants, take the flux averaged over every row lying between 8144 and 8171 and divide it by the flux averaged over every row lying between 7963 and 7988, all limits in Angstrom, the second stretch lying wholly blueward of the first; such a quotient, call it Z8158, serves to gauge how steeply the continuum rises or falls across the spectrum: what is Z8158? 1.00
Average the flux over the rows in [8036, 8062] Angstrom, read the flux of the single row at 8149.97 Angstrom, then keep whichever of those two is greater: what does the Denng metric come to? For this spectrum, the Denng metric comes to 3.20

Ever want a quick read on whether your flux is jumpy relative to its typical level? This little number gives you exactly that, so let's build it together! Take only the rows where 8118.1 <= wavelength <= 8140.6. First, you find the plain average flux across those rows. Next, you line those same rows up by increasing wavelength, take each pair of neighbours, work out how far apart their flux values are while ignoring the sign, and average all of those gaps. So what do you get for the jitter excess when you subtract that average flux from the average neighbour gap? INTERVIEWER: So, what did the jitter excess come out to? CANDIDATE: -3.01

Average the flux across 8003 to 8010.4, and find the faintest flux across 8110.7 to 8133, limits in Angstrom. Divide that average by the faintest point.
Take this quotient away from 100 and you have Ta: 99.0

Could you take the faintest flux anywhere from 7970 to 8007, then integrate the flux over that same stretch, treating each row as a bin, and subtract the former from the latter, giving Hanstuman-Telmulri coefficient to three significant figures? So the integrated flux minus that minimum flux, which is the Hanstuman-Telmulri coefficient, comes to 103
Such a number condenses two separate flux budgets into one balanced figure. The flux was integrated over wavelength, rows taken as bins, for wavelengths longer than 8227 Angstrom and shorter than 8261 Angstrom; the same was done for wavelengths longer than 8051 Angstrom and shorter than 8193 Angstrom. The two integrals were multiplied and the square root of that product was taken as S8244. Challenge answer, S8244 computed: 207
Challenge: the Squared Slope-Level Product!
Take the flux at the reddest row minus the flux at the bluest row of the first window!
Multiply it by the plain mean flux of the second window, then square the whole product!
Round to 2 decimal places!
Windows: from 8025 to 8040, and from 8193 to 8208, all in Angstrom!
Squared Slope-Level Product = 0.02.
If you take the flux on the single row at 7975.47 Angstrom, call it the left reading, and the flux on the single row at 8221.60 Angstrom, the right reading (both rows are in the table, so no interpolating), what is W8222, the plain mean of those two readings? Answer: 3.08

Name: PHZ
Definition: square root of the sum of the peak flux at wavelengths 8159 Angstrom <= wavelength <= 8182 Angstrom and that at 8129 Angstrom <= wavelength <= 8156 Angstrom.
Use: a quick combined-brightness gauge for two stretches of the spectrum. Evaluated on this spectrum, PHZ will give 2.52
